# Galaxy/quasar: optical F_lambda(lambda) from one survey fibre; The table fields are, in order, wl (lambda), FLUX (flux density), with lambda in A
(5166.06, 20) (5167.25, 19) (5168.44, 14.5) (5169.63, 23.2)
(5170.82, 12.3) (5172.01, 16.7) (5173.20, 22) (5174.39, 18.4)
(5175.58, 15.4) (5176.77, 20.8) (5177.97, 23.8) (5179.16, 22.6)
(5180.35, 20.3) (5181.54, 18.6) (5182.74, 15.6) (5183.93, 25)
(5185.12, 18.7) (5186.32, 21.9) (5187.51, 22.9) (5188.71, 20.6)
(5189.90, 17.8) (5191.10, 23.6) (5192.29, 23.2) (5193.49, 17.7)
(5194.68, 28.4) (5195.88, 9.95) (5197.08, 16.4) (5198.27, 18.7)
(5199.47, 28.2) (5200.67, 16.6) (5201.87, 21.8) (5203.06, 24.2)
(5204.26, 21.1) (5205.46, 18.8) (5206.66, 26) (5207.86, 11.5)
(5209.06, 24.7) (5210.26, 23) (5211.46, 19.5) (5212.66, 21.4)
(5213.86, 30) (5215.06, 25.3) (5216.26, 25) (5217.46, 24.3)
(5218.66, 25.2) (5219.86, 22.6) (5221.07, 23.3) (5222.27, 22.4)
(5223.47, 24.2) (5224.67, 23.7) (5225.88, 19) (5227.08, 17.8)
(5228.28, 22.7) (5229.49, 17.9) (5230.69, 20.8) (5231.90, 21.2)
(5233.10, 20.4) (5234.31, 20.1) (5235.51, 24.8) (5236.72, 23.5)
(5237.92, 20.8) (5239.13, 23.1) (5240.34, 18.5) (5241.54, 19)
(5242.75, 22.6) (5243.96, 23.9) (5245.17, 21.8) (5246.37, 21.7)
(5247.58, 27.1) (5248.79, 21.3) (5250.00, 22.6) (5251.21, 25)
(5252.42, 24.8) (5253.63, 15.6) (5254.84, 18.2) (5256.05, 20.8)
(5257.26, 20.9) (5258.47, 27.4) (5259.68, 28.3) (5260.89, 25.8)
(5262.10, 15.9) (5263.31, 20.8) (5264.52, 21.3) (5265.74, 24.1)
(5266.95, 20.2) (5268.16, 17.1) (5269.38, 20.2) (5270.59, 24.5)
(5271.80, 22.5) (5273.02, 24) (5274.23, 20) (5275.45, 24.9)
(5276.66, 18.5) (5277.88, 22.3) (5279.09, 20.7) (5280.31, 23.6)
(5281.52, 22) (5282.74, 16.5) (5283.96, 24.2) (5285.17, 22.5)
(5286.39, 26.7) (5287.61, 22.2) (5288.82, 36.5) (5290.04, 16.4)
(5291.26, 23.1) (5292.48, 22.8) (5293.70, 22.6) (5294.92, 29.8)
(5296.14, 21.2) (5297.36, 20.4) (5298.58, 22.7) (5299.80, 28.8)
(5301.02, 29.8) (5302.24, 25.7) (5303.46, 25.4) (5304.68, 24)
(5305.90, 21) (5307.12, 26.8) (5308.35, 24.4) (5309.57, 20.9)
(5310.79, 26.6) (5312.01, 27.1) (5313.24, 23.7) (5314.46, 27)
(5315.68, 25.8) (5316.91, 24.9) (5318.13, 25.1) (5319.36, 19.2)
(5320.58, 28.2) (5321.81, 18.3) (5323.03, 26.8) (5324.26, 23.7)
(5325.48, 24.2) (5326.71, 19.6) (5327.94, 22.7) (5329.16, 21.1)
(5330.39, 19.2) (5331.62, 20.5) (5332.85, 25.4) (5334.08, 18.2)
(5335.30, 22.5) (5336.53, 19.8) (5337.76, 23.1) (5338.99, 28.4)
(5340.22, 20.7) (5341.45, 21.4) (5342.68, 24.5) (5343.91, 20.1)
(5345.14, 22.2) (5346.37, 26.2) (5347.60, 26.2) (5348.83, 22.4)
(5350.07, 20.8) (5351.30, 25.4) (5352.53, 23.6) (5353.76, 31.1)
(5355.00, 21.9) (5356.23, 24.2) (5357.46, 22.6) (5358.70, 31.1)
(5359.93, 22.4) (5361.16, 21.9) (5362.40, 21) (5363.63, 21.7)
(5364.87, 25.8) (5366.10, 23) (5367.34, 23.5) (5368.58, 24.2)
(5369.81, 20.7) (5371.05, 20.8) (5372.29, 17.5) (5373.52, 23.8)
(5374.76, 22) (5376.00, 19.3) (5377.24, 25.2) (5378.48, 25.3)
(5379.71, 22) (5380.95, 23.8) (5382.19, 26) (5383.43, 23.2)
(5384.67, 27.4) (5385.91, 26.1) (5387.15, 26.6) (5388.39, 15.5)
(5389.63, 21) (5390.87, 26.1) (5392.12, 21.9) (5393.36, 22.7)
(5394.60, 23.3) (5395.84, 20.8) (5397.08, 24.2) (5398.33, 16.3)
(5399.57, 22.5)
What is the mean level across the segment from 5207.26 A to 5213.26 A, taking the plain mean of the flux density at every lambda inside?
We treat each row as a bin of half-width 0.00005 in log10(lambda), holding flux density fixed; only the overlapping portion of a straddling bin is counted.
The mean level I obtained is 20.0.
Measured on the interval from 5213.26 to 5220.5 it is 25.4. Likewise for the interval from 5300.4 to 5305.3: 26.2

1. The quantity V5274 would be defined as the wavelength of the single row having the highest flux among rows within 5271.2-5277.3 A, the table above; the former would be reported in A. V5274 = 5275.45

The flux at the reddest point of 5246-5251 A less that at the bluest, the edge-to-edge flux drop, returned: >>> 0.9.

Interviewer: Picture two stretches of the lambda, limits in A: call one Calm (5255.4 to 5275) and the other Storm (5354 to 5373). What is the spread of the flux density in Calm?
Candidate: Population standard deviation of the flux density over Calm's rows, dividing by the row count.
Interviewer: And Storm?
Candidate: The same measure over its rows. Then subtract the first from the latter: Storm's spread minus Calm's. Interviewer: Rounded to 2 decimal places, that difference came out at -0.41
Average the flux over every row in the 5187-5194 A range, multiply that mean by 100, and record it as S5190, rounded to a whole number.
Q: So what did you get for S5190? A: 2097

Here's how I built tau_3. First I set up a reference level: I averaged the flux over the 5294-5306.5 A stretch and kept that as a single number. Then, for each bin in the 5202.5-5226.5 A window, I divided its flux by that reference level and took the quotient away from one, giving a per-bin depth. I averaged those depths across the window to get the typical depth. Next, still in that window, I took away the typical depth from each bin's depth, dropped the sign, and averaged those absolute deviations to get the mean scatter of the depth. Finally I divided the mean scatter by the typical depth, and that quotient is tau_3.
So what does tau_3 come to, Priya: 1.2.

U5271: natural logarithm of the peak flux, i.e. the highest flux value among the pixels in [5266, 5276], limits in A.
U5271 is 3.21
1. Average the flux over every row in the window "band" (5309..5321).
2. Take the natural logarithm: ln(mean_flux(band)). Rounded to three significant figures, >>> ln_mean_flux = 3.21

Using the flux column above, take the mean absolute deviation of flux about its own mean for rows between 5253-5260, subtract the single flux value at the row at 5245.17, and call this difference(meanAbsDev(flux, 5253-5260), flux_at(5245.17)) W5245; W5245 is -18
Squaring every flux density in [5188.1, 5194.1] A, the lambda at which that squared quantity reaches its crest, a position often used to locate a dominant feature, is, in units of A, 5191.10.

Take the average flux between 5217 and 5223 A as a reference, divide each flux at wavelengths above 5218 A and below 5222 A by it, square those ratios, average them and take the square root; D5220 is 1.007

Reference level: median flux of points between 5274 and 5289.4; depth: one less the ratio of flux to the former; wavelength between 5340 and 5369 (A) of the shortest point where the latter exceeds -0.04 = 5340.22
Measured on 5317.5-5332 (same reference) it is 5319.36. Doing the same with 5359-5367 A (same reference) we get 5359.93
